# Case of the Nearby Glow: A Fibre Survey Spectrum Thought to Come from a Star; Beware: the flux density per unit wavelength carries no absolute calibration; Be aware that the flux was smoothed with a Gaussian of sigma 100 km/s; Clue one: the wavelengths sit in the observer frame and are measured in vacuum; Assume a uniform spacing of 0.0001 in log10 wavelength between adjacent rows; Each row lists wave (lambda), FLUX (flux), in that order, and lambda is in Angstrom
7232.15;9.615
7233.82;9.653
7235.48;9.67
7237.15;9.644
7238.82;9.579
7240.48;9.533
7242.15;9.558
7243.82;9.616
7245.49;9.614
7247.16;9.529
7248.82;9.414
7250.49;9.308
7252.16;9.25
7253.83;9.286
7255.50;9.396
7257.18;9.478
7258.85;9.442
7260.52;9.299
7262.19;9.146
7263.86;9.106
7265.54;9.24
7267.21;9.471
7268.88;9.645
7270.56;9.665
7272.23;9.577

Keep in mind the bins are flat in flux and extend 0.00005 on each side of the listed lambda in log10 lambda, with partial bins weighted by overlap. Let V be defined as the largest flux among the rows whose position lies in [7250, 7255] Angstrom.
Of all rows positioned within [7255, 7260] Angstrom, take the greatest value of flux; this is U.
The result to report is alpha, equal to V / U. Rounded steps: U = 9.478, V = 9.308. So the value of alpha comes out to 0.98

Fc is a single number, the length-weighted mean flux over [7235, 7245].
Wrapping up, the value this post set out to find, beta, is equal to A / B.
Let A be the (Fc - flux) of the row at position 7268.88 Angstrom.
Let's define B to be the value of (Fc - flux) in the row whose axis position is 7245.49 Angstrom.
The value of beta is 2.4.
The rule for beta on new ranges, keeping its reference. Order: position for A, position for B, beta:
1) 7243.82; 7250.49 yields -0.1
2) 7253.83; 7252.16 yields 0.9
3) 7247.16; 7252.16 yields 0.2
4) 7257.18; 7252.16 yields 0.3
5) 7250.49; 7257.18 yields 2.5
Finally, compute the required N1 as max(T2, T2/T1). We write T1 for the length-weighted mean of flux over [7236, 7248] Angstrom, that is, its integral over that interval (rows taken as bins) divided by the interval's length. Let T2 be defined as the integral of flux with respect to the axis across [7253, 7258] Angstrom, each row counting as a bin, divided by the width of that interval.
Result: 9.37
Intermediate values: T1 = 9.58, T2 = 9.37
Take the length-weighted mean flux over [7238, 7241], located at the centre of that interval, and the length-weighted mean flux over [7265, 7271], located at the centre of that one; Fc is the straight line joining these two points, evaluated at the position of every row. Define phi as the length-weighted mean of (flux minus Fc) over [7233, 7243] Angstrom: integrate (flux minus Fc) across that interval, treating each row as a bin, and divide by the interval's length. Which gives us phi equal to 0.02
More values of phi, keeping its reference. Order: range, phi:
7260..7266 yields -0.33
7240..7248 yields 0.00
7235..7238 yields 0.07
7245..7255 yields -0.16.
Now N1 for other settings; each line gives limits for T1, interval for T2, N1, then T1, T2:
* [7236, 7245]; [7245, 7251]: 9.48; 9.58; 9.48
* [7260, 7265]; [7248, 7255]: 9.32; 9.17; 9.32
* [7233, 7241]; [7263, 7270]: 9.37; 9.63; 9.37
